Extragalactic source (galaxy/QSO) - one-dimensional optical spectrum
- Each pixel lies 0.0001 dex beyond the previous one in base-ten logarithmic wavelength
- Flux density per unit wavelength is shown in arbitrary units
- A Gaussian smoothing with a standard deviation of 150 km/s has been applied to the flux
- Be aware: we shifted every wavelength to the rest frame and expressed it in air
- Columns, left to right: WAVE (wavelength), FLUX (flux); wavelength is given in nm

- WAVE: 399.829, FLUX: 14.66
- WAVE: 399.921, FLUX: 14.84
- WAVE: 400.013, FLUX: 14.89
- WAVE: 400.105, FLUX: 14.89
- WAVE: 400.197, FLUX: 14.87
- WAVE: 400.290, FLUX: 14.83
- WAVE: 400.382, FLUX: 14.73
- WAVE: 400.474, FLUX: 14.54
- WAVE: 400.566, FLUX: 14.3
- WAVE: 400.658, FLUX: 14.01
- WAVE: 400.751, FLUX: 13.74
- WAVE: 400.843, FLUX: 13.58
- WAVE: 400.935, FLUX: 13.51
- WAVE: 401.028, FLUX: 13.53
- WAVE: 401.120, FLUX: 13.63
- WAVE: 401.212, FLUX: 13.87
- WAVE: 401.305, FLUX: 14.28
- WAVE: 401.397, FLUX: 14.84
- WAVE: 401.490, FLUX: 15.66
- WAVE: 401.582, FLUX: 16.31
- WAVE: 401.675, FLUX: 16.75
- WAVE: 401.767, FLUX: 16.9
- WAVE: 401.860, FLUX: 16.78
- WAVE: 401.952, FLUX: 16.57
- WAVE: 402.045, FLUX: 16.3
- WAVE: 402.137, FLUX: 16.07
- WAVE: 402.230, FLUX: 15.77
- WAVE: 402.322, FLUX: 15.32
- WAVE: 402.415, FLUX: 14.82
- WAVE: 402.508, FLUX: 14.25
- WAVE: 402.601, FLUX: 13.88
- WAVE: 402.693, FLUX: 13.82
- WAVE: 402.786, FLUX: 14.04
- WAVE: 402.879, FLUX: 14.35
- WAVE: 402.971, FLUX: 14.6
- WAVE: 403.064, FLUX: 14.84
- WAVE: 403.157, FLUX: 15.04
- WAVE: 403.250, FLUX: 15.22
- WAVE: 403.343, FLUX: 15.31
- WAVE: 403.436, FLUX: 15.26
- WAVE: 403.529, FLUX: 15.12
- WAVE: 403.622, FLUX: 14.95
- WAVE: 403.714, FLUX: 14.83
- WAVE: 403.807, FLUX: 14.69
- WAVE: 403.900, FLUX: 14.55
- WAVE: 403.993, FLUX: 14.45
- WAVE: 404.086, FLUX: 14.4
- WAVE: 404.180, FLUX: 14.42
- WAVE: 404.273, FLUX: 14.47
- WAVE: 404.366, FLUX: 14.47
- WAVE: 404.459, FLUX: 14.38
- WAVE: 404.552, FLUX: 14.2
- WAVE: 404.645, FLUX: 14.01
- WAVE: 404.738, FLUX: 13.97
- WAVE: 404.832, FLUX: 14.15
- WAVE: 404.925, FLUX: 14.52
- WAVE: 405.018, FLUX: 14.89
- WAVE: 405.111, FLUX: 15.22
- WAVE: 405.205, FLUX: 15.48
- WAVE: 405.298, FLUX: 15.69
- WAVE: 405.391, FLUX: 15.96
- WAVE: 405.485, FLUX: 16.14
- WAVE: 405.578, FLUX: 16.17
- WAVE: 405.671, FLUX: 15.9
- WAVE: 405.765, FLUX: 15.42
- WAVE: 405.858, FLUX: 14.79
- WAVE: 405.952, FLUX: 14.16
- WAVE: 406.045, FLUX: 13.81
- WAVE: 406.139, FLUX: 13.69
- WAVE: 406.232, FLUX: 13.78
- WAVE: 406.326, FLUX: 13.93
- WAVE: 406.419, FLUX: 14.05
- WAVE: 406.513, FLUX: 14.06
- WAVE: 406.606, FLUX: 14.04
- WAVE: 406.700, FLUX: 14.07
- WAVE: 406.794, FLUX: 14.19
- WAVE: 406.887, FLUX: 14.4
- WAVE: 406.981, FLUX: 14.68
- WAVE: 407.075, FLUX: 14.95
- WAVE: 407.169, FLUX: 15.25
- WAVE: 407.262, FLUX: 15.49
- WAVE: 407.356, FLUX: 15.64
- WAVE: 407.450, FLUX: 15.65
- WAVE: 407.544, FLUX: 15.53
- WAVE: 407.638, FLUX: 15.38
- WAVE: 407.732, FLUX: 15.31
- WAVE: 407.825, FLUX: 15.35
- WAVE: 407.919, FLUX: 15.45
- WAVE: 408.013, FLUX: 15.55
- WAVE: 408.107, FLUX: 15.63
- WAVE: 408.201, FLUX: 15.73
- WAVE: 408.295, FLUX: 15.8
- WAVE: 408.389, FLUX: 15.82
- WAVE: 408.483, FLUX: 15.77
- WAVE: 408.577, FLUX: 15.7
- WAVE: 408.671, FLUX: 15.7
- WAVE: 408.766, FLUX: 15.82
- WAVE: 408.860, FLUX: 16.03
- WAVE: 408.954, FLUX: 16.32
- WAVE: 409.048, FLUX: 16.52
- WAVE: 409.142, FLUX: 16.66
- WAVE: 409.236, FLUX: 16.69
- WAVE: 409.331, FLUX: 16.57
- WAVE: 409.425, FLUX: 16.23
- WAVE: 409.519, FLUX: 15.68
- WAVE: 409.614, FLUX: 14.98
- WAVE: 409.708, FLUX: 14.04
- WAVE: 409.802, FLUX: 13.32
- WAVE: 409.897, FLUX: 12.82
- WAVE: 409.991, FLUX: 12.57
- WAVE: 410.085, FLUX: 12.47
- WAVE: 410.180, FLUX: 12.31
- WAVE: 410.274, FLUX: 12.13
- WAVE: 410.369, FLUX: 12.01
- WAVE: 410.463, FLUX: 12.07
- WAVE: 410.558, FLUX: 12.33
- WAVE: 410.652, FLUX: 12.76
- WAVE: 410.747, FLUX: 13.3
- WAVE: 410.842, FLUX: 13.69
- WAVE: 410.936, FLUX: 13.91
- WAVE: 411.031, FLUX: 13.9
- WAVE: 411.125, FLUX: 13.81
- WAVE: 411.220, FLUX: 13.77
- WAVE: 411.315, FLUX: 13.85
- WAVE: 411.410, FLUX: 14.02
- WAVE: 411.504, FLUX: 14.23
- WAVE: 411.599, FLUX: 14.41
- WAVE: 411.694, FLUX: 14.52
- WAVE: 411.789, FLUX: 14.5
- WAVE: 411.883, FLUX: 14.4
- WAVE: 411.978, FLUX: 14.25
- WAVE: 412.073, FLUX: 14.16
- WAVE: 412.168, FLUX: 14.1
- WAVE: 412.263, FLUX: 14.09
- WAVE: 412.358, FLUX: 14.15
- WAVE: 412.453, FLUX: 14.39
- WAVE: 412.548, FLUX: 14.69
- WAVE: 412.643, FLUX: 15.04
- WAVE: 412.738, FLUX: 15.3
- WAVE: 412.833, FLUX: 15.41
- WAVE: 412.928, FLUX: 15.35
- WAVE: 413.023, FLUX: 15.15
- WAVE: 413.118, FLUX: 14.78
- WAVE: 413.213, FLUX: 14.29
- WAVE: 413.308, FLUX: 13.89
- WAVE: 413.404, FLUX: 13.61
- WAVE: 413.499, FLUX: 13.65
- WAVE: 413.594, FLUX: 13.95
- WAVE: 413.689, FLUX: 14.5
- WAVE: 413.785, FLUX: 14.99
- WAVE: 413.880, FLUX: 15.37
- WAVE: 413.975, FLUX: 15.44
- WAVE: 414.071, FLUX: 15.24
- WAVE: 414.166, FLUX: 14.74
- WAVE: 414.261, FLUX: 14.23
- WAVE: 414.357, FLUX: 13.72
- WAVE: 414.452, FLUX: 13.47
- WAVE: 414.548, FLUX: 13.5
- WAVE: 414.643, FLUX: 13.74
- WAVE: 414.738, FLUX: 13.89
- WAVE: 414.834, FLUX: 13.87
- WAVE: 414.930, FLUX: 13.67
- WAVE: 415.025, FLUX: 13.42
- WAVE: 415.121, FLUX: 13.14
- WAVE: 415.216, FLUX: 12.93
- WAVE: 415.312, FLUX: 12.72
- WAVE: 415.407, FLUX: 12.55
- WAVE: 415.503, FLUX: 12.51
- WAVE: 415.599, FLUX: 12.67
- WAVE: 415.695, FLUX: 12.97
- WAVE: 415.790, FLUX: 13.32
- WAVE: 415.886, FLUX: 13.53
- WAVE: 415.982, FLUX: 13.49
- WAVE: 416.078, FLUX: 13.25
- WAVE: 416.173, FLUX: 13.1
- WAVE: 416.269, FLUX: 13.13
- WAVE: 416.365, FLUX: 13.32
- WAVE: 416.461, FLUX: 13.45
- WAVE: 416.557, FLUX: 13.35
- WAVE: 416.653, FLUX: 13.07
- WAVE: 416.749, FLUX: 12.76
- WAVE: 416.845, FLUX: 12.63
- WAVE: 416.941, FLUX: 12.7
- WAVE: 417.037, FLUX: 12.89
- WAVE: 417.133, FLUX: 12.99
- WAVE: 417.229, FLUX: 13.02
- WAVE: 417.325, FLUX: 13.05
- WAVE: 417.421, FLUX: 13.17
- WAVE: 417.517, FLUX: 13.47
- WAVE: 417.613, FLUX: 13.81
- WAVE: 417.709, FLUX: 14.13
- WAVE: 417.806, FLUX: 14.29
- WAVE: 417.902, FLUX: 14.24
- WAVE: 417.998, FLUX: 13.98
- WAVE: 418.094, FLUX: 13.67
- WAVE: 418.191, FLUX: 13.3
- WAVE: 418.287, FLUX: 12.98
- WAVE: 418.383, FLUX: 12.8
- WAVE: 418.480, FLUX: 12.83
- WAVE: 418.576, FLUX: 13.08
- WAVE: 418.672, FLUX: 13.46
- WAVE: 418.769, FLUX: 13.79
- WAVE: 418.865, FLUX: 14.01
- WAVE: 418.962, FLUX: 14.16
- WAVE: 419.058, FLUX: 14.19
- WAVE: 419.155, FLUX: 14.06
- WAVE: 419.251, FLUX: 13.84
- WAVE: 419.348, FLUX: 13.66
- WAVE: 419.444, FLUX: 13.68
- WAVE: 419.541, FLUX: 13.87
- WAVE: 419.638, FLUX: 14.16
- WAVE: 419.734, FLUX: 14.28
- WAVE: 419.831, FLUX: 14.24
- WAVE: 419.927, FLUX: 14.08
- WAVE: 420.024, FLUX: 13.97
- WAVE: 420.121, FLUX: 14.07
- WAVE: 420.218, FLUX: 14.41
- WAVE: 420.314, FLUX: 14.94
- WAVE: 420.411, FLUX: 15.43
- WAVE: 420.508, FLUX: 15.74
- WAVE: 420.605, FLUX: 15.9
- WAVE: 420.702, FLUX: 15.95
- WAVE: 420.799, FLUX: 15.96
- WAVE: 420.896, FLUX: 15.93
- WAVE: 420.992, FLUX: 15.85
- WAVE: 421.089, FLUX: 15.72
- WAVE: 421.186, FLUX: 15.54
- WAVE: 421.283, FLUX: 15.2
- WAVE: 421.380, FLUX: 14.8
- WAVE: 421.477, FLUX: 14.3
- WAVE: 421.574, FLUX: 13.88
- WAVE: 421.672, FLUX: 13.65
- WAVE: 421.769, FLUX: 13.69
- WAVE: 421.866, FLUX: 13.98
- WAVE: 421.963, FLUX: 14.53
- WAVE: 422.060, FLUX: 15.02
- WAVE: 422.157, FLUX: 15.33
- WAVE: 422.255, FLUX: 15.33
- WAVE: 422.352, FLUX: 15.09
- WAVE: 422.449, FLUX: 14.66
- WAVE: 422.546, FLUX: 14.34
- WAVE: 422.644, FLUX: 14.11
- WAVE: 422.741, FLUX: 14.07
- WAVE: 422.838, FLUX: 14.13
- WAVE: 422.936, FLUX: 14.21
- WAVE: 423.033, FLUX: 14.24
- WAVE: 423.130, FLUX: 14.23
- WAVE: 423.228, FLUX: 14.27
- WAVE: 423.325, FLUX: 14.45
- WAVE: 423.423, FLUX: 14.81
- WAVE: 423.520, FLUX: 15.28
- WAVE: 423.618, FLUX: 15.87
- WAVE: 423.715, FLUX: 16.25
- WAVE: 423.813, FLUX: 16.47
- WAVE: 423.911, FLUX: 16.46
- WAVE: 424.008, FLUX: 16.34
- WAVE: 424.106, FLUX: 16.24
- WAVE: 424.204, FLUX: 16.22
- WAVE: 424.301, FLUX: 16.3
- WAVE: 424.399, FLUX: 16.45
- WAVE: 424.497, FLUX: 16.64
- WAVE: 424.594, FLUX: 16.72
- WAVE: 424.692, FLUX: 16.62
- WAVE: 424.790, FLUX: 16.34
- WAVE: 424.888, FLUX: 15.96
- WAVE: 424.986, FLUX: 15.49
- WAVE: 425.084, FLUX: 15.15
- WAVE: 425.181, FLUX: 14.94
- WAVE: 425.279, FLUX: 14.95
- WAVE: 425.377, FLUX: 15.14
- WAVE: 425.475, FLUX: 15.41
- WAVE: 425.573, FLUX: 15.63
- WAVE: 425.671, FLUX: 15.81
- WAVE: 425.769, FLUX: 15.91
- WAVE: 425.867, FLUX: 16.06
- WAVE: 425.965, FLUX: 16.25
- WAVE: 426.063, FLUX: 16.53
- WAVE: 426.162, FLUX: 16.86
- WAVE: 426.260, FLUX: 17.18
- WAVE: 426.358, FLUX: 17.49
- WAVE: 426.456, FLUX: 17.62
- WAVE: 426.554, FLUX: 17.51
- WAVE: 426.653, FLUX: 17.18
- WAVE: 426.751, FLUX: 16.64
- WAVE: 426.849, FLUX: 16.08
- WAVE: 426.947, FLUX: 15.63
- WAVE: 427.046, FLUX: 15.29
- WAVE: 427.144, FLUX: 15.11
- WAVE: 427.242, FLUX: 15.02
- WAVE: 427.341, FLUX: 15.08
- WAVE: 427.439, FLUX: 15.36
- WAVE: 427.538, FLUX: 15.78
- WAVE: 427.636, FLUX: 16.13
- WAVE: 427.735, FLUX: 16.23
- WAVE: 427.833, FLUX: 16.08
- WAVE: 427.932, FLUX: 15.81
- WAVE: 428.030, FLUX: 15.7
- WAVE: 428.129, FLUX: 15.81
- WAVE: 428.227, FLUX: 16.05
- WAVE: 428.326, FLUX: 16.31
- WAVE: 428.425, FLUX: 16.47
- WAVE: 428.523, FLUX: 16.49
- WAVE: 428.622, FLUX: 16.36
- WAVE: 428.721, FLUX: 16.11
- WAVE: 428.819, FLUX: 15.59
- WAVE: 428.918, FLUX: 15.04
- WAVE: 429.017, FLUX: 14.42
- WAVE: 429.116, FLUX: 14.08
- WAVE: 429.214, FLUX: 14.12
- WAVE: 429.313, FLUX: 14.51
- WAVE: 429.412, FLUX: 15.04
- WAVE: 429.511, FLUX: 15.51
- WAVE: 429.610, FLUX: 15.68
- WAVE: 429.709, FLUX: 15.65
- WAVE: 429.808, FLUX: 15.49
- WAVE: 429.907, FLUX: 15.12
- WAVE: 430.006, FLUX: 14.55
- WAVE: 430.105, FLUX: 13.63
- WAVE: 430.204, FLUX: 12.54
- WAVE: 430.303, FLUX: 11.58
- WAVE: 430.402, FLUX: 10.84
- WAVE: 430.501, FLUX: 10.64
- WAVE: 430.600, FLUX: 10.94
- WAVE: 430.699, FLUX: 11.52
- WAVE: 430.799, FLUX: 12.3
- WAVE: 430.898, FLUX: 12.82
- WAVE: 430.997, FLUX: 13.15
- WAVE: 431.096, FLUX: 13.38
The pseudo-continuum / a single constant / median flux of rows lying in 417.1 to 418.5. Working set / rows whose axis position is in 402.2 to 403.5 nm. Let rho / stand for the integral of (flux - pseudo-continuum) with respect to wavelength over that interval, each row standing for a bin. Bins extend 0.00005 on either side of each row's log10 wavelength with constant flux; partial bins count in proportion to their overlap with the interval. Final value 1.9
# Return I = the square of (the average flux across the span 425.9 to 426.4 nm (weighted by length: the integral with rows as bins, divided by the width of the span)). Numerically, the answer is 283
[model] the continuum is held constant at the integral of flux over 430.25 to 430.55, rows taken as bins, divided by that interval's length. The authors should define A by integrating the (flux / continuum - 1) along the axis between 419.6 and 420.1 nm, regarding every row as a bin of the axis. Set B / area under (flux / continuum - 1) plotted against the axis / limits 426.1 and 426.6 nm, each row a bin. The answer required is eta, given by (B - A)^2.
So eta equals 0.021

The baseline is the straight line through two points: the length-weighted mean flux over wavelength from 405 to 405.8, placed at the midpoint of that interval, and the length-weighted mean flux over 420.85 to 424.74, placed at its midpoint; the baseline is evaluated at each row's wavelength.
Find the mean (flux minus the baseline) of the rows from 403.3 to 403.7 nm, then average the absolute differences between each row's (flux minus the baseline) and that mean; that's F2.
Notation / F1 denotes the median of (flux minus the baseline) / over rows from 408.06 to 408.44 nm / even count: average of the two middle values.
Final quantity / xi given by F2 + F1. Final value 0.3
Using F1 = 0.2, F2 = 0.12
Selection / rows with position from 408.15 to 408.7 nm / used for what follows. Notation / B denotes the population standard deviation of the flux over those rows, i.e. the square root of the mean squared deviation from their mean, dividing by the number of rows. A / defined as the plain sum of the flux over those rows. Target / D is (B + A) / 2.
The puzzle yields 47.3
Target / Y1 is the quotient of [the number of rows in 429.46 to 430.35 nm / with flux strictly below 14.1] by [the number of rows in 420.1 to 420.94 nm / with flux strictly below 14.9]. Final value 1.5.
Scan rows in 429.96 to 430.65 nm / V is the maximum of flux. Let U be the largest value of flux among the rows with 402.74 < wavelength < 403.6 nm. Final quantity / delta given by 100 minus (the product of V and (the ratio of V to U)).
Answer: 86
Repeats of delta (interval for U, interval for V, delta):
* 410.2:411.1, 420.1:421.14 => 82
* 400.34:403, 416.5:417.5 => 89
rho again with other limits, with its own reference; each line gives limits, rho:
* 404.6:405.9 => 2.4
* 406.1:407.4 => 1.5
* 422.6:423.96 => 2.2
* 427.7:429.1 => 3.6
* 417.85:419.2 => 0.4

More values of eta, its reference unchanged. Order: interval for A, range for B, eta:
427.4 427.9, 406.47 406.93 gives 0.008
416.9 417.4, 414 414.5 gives 0.004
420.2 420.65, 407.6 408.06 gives 0.000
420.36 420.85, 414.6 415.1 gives 0.008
